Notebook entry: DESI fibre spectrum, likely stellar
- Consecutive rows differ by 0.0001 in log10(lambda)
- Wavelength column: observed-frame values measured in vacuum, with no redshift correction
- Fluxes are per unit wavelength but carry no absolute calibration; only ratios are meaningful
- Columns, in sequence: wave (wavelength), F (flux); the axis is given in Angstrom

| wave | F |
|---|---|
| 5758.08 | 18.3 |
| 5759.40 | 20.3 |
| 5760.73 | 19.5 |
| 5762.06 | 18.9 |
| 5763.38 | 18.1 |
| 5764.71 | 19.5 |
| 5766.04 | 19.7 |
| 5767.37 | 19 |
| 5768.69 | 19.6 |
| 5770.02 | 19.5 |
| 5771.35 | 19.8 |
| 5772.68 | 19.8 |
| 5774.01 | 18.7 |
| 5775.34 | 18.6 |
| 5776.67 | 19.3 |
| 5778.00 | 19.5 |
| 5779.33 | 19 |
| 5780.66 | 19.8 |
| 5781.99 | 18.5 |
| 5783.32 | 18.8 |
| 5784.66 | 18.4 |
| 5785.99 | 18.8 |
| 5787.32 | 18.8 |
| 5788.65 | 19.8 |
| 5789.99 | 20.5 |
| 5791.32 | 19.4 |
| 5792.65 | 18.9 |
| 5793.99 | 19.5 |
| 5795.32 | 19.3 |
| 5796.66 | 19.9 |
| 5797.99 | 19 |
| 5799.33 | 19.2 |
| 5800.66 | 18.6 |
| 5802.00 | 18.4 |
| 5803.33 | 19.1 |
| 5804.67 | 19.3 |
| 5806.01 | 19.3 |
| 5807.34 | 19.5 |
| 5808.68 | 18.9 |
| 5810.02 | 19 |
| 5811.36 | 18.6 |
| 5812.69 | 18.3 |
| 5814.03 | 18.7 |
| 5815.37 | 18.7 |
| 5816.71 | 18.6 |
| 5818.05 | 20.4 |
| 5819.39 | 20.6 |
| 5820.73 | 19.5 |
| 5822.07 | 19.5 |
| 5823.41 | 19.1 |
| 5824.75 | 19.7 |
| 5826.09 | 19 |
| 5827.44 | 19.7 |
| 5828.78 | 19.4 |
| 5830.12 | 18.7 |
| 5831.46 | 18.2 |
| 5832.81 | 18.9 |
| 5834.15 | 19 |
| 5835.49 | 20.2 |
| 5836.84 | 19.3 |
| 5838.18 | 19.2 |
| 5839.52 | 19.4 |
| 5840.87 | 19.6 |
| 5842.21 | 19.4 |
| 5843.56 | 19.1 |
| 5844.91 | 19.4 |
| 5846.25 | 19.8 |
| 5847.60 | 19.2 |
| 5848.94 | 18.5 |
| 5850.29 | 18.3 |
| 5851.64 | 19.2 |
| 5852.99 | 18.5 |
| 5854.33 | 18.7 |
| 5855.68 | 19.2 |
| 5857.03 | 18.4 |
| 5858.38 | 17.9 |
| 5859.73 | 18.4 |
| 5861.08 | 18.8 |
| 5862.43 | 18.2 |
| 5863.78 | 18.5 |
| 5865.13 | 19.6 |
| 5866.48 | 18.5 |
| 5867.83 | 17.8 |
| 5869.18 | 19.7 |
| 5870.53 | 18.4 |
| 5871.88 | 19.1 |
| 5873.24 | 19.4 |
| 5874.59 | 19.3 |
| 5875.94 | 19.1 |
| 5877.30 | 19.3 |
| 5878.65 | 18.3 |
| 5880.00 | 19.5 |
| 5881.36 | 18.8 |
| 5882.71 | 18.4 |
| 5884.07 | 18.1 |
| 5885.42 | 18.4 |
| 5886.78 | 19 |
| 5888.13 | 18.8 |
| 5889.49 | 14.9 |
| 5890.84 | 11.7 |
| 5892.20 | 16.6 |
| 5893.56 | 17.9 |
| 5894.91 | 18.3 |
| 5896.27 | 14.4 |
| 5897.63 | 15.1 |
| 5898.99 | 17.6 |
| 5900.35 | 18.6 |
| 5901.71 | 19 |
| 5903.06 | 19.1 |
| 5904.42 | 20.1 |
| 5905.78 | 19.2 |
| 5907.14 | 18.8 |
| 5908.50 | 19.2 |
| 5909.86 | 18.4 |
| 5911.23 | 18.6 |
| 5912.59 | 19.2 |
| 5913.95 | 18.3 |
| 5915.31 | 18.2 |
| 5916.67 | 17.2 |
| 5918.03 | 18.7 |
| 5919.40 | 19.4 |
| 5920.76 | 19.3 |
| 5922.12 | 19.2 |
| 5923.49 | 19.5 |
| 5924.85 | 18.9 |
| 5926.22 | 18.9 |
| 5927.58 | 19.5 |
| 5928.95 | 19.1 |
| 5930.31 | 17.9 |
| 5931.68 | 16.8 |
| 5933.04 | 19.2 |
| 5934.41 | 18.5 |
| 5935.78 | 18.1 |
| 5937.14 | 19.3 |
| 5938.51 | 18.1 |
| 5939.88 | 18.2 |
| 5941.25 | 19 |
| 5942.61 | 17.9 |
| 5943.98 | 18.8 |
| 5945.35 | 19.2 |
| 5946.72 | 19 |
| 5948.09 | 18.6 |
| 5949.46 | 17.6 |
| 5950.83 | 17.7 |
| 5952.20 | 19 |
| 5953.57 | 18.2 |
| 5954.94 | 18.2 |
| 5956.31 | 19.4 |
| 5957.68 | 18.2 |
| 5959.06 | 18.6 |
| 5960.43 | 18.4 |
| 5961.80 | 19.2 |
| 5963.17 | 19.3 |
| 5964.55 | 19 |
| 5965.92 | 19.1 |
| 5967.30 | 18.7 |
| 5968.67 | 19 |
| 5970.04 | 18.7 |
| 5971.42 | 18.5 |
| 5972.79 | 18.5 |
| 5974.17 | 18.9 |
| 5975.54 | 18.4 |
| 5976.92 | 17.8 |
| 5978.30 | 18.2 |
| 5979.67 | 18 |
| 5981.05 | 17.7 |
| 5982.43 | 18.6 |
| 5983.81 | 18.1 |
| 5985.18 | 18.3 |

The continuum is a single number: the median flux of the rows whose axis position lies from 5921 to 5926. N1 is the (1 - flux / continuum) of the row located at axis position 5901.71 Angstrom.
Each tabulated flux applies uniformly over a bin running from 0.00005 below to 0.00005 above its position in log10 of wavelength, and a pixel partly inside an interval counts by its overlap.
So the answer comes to 0.010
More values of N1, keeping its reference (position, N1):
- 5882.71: 0.042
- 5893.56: 0.068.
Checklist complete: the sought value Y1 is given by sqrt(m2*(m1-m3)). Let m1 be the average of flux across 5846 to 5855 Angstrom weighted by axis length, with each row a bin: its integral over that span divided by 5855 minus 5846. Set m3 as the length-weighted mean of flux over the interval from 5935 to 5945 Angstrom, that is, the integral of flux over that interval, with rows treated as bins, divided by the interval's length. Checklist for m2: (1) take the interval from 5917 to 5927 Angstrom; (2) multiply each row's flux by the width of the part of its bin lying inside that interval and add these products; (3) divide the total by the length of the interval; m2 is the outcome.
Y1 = 2.5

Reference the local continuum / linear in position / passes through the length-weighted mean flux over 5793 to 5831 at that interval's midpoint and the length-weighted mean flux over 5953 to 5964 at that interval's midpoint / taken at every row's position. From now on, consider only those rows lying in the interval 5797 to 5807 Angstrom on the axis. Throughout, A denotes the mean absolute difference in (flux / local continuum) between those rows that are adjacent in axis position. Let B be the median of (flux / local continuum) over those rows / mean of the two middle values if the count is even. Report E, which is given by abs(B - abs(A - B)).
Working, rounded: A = 0.017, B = 0.99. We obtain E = 0.017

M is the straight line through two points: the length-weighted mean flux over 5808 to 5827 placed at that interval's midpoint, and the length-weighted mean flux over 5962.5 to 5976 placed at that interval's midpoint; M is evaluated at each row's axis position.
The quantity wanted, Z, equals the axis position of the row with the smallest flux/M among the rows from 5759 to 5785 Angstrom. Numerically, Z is 5763.38 Angstrom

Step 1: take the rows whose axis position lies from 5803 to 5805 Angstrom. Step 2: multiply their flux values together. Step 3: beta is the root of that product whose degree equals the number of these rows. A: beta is 19.2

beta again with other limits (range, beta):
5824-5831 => 19.3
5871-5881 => 19.1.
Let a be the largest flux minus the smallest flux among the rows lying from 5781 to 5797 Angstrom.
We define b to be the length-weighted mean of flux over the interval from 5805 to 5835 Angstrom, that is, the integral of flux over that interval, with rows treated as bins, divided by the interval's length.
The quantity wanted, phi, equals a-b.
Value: -17.1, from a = 2.1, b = 19.2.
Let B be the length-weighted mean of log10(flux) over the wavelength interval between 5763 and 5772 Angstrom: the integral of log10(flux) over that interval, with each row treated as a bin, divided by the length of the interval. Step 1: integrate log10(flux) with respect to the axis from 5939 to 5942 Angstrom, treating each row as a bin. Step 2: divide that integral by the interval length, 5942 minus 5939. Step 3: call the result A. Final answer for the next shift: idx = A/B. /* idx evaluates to 0.99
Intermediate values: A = 1.27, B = 1.286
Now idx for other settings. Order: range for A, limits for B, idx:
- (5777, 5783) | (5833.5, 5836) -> 0.99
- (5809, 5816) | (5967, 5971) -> 1.00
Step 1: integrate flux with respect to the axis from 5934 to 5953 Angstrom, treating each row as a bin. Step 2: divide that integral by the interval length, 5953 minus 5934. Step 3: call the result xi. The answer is 18.5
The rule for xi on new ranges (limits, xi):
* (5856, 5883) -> 18.8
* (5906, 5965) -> 18.6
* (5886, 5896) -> 16.7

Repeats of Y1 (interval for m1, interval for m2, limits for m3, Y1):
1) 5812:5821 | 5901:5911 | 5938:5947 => 3.6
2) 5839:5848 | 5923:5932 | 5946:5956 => 4.4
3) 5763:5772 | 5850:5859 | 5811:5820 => 1.9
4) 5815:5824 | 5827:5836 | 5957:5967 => 3.7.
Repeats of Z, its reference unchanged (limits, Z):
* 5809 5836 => 5831.46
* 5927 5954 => 5931.68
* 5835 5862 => 5858.38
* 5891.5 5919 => 5896.27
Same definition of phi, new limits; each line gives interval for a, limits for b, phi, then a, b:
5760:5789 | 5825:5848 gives -17.6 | 1.7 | 19.3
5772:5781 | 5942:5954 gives -17.2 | 1.2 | 18.4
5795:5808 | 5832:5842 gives -17.9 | 1.5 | 19.4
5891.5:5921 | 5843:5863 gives -13.1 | 5.7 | 18.8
